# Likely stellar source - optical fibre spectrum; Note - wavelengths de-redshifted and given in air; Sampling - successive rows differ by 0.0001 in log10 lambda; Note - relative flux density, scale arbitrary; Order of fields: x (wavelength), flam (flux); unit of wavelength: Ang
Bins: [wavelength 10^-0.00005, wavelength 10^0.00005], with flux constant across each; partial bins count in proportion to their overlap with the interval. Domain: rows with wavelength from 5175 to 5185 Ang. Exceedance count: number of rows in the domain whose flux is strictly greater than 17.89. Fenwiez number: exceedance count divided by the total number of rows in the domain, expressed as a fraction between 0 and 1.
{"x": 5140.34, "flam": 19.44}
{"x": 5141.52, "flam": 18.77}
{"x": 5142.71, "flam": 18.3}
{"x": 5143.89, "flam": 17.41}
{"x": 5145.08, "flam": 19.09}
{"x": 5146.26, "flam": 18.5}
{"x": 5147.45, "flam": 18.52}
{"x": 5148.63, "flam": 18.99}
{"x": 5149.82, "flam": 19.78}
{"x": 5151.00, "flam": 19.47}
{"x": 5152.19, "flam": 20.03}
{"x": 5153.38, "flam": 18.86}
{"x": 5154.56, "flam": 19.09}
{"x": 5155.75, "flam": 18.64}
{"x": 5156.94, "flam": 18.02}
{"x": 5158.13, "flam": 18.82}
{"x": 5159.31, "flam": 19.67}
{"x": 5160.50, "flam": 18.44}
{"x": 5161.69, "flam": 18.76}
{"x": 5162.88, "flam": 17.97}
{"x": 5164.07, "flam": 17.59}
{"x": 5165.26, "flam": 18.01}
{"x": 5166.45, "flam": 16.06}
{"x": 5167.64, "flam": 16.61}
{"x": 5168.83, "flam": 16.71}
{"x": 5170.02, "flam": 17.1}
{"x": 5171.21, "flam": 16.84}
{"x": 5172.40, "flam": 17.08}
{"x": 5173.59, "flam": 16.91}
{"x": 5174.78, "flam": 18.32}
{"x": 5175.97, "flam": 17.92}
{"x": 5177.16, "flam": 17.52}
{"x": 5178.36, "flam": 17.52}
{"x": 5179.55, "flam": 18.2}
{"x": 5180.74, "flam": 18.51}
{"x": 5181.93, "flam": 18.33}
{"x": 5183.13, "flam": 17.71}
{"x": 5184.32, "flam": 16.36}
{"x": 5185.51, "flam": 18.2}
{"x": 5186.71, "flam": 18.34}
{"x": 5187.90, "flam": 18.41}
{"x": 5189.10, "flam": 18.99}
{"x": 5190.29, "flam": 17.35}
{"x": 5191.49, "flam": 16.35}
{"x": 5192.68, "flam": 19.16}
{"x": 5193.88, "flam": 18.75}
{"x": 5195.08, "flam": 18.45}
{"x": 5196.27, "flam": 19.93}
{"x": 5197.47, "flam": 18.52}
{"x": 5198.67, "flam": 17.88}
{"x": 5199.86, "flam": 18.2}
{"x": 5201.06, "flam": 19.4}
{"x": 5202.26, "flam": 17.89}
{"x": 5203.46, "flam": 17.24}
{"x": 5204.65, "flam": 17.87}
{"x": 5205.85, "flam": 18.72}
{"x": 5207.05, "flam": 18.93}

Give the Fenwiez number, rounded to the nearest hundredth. 0.50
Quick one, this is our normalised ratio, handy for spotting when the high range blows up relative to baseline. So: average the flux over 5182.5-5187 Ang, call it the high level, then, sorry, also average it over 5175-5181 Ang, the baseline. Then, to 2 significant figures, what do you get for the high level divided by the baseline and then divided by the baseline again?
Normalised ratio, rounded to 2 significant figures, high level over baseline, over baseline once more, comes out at 0.055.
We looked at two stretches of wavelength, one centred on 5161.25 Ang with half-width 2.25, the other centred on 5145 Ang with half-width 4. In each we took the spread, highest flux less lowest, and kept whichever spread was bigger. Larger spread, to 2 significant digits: 1.7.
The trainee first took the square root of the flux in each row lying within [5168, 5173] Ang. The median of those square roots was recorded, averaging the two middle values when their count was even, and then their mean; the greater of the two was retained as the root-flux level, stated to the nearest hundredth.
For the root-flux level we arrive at 4.12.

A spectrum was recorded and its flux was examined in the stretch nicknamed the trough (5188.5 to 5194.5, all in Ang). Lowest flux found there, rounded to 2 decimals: 16.35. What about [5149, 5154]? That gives 18.86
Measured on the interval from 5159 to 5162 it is 18.44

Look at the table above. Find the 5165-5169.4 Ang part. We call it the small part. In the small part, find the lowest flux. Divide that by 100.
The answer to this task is 0.161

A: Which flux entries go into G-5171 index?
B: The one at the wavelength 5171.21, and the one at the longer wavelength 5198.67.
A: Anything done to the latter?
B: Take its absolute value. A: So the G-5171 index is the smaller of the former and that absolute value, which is 16.8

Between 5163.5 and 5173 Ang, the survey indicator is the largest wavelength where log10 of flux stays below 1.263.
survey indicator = 5172.40 Ang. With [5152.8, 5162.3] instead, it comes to 5156.94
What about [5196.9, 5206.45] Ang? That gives 5204.65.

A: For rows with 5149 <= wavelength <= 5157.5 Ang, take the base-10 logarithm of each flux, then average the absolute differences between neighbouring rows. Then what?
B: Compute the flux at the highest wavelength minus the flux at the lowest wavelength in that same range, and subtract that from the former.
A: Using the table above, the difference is 1.8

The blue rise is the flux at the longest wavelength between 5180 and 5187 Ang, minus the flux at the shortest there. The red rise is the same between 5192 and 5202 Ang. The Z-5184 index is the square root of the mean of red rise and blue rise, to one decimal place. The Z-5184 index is 0.2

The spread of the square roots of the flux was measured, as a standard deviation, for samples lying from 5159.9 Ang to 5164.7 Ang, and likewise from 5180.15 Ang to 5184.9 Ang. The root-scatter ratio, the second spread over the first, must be 1.9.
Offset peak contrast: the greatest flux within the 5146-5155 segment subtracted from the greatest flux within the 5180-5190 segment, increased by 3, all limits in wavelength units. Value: 2.0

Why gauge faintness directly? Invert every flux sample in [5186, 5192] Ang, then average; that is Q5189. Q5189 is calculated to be 0.056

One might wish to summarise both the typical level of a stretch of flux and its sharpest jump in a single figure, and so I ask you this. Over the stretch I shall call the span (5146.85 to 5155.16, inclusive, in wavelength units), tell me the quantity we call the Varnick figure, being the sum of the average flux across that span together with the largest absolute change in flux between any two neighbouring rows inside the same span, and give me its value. 20.4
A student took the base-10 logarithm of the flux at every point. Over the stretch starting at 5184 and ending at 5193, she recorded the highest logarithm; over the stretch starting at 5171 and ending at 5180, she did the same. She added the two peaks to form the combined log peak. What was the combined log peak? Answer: 2.55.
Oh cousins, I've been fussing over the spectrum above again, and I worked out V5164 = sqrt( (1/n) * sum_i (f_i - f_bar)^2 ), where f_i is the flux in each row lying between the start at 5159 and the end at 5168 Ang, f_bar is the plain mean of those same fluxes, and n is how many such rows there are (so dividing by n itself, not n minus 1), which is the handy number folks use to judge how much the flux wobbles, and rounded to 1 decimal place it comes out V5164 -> 1.1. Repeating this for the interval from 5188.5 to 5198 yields 1.0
